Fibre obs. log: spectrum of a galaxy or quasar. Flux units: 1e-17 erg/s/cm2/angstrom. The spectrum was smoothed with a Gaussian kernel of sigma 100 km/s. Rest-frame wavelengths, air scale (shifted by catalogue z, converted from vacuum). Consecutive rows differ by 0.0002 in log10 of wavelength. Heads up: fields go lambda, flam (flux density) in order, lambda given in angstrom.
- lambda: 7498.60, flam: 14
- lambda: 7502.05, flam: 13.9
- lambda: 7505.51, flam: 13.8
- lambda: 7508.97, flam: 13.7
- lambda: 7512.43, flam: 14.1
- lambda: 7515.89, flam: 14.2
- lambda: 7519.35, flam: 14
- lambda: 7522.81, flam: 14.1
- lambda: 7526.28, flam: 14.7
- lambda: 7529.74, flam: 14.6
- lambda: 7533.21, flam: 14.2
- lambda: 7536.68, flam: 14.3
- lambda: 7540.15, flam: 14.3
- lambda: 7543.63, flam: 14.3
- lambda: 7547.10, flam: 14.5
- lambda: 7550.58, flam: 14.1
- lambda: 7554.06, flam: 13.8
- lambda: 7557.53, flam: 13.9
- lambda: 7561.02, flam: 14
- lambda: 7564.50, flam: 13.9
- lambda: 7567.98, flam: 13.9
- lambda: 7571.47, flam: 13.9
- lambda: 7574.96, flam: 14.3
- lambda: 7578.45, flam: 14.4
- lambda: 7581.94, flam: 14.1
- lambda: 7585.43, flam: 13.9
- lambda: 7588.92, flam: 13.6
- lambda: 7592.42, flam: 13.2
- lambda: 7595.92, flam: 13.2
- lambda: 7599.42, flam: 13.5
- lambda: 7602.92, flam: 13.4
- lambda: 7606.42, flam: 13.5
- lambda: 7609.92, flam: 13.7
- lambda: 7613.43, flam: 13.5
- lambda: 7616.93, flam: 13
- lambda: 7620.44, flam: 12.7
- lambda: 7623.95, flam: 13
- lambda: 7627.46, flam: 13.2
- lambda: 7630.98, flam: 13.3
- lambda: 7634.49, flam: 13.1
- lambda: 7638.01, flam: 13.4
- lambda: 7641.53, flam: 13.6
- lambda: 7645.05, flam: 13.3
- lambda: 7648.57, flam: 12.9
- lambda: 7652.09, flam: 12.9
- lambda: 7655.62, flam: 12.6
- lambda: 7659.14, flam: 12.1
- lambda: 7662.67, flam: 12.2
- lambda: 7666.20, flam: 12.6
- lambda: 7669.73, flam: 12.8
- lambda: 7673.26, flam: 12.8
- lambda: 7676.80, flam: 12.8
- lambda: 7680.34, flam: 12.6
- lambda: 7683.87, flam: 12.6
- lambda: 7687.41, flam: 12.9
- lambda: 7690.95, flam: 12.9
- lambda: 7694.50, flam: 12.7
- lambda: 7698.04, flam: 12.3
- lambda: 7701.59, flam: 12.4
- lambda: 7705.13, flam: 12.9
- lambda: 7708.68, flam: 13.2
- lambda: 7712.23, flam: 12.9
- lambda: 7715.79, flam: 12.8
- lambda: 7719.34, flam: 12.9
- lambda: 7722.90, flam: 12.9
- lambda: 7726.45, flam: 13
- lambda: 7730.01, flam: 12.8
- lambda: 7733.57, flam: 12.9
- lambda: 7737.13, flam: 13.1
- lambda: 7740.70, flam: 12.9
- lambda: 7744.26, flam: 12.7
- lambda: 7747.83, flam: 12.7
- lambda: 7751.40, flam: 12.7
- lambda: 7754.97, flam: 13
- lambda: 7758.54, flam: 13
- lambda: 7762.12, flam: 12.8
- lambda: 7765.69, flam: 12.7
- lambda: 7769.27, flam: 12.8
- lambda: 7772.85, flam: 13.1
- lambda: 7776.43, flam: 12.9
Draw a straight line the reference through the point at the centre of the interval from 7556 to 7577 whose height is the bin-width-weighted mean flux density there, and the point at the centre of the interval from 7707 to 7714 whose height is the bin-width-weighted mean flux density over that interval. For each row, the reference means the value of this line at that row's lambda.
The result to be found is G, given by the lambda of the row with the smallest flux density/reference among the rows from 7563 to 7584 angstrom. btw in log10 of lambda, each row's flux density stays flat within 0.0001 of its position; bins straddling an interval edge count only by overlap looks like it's 7564.50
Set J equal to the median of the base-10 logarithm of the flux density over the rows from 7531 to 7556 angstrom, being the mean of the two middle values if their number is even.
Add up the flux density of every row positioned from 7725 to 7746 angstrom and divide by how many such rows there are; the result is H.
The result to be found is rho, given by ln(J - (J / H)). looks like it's 0.064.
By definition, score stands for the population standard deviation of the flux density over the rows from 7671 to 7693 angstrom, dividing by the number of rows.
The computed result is 0.12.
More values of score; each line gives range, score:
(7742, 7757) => 0.13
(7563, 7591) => 0.24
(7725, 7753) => 0.14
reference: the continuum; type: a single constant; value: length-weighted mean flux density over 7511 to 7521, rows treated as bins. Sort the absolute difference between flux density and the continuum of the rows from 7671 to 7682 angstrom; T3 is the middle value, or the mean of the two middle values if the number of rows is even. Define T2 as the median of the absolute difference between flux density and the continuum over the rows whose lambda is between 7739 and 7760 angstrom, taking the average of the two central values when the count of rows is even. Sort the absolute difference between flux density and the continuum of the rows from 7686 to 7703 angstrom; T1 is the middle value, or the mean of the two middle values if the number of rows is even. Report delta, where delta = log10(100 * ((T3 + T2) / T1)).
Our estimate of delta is 2.27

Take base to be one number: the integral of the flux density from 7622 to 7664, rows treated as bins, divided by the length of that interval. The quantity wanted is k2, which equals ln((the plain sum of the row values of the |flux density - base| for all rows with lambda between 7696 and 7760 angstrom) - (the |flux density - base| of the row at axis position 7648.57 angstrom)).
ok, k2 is 1.2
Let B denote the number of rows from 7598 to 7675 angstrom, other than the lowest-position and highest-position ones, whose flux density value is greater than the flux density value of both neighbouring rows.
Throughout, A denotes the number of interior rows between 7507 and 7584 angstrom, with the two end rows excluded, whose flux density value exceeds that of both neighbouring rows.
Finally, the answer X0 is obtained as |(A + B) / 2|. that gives 4.0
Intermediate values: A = 5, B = 3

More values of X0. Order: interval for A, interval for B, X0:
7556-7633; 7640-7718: 2.5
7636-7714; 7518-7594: 3.0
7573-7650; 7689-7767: 4.0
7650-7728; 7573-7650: 3.0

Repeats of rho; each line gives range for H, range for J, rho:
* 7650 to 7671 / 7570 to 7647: 0.038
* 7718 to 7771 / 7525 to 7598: 0.058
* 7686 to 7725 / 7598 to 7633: 0.037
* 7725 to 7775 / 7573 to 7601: 0.049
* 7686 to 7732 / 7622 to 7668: 0.027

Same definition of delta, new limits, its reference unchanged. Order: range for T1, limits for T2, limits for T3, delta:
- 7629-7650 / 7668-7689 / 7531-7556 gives 2.27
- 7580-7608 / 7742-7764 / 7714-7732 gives 2.63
